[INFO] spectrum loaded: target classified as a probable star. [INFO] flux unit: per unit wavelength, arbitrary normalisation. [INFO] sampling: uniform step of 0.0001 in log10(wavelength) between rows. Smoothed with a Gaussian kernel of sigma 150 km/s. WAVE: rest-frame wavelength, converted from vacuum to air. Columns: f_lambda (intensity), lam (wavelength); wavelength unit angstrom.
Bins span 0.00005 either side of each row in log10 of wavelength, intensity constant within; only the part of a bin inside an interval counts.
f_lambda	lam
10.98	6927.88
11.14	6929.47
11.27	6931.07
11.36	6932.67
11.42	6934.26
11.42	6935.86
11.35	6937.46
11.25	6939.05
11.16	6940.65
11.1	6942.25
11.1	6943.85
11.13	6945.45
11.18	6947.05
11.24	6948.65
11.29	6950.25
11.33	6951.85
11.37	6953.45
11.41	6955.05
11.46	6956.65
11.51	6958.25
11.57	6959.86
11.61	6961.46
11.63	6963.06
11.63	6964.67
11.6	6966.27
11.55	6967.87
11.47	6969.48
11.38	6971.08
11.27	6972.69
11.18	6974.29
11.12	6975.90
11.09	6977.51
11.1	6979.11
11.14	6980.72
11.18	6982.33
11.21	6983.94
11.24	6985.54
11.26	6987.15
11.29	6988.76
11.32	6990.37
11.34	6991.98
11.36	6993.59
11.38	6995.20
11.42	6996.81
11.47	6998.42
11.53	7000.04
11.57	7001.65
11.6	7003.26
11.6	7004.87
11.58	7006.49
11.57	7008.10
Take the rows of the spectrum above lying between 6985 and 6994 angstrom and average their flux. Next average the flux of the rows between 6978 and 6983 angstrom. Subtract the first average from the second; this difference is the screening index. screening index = -0.16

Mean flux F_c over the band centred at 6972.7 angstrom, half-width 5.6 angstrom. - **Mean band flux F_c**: 11.3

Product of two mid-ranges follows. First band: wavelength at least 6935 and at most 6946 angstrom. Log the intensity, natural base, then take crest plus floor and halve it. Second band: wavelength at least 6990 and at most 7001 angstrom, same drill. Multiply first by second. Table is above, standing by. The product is 5.90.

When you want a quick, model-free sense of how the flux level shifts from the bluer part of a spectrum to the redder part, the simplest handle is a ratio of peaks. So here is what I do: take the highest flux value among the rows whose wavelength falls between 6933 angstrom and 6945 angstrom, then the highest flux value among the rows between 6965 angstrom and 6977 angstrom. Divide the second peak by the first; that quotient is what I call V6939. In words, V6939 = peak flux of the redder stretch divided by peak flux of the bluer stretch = 1.02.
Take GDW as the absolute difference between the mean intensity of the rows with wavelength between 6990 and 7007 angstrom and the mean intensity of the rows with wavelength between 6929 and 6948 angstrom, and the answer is 0.23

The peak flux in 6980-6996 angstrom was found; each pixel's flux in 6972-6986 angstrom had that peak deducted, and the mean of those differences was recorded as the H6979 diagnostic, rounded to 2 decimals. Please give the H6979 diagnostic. -0.21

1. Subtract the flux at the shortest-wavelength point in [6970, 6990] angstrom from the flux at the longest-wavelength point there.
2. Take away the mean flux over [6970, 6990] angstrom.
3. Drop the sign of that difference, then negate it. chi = -11.3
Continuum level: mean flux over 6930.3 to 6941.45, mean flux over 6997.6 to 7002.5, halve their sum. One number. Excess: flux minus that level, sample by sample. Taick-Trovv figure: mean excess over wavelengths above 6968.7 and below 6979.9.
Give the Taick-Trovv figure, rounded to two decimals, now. -0.19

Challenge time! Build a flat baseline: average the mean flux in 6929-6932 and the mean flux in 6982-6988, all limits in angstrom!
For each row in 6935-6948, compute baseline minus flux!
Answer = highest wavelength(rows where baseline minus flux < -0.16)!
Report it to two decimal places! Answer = 6935.86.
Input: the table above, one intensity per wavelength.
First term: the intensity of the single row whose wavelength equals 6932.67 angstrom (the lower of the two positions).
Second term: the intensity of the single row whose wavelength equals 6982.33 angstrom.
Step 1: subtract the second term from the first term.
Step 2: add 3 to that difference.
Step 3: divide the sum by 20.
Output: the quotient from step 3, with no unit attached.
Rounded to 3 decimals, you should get 0.159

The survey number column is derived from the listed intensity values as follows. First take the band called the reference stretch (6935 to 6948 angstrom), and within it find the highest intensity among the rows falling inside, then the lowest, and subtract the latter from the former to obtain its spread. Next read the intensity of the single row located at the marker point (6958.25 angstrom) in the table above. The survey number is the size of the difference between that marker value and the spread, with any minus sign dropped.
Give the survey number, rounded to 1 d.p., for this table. 11.2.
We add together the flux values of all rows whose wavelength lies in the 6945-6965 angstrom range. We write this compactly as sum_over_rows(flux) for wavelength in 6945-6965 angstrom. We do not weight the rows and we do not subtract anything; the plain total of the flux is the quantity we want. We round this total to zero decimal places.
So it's 148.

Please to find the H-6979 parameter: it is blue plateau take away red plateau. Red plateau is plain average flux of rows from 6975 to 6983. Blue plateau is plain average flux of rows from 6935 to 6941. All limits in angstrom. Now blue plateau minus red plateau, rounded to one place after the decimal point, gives 0.2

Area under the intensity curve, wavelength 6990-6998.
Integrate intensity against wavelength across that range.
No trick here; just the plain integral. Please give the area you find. 91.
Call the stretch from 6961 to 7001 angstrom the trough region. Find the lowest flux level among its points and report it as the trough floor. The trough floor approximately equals 11.09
